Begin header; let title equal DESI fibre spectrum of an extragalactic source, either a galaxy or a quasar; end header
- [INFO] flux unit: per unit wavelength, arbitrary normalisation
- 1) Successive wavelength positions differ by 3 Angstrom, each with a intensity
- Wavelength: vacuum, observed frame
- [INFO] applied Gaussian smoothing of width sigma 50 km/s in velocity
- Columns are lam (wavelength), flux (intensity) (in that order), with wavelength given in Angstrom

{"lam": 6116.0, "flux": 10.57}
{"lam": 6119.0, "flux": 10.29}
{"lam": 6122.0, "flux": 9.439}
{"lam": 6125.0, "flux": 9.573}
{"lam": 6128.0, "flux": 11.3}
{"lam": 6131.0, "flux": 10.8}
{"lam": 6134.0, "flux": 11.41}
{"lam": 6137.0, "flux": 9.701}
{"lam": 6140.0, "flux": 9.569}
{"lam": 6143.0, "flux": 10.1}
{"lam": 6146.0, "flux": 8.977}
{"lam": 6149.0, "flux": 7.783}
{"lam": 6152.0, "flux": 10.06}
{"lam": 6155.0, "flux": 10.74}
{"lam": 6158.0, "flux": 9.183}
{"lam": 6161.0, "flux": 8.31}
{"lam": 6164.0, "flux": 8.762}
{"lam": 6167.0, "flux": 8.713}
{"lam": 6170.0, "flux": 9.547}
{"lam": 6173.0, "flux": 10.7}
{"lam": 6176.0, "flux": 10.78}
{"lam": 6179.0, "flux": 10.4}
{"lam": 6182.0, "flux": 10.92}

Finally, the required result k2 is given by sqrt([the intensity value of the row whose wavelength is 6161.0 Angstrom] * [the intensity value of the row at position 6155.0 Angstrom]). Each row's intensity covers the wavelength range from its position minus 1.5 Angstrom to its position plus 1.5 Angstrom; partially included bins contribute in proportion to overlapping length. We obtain 9.4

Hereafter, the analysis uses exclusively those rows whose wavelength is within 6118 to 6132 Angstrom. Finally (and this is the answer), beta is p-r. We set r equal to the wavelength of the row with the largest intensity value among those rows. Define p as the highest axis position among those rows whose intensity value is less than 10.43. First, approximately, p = 6125.0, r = 6128.0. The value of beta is -3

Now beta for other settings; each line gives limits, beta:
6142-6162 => 6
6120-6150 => 15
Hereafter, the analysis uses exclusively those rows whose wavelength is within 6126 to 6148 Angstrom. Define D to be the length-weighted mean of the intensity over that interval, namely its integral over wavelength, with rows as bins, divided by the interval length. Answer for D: 10.2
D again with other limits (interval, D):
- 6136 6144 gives 9.8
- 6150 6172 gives 9.3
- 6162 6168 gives 8.7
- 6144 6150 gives 8.6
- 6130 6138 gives 10.7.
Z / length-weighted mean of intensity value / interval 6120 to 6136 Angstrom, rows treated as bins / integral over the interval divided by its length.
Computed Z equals 10.5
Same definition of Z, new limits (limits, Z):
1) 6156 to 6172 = 9.0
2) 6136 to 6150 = 9.3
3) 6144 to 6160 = 9.3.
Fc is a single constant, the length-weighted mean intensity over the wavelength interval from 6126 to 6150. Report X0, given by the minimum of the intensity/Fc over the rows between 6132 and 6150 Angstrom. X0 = 0.78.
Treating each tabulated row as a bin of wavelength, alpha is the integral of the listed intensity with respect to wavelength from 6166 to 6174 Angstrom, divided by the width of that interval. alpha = 9.6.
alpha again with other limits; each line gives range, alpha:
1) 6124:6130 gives 10.5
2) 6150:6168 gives 9.3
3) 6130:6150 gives 9.8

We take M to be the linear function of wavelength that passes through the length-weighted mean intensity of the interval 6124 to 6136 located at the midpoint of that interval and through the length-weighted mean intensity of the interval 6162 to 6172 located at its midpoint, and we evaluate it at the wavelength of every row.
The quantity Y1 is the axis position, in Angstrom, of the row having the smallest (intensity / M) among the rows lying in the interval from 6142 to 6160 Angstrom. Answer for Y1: 6149.0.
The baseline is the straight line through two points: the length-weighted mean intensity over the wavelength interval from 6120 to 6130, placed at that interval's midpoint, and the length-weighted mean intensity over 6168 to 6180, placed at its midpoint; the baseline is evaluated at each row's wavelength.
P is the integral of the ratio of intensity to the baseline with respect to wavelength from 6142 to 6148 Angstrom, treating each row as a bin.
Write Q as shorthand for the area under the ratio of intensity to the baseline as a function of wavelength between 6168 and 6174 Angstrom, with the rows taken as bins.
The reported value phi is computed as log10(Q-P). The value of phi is -0.50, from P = 5.50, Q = 5.8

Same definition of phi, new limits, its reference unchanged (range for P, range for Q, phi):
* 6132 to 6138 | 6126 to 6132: -0.73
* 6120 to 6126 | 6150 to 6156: -0.53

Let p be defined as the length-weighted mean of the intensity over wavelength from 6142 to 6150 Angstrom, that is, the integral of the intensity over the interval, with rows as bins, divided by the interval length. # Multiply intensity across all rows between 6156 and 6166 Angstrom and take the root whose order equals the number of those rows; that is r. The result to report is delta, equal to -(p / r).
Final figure -1.02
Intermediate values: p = 9.0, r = 8.7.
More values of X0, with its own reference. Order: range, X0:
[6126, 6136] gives 1.08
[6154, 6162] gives 0.83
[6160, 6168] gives 0.83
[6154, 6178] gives 0.83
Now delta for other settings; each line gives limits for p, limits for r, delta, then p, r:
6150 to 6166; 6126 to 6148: -0.91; 9.3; 10.2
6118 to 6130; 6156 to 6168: -1.16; 10.2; 8.7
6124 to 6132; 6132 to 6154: -1.10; 10.6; 9.6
